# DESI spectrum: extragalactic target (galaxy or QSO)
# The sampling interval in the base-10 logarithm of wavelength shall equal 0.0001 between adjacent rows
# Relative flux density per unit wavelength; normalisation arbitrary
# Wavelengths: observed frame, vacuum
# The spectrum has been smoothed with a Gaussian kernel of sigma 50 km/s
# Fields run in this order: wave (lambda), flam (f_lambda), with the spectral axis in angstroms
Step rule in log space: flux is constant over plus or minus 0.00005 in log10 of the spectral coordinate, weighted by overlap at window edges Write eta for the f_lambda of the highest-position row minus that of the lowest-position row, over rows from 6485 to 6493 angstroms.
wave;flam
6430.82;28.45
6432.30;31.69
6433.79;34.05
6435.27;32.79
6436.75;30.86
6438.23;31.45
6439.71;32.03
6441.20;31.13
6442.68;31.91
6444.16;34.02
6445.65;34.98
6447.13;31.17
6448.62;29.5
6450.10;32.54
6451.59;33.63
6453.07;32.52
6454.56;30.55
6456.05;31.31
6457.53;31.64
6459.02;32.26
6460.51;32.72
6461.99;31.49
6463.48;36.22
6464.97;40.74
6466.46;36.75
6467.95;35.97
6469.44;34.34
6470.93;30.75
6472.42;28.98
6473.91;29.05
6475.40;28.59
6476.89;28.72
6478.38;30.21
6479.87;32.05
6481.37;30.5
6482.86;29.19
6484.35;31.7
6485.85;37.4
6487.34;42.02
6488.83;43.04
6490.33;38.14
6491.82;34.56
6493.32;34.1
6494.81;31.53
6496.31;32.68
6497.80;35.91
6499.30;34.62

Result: -2.8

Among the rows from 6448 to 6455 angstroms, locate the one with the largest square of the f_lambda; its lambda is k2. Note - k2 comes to 6451.59 angstroms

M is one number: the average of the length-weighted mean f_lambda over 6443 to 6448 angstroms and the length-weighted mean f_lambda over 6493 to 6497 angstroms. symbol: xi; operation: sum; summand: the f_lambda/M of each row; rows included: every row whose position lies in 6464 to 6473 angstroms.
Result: 6.31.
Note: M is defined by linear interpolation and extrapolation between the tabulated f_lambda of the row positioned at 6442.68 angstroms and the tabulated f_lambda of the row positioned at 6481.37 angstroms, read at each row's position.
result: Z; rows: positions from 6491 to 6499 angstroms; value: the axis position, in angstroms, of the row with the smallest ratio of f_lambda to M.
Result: 6494.81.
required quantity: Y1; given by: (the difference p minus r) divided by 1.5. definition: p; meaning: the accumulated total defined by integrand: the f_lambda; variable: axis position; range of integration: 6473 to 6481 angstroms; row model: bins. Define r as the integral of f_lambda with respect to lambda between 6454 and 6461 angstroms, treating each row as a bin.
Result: 11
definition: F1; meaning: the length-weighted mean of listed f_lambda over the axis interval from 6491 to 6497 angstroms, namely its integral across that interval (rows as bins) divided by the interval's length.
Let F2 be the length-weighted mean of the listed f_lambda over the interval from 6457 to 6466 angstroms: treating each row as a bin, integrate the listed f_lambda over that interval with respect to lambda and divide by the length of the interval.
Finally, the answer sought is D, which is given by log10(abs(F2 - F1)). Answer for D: 0.0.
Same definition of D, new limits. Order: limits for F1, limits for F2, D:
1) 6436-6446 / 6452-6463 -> -0.6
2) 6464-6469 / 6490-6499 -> 0.5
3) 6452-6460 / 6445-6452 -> -0.3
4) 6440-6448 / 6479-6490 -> 0.4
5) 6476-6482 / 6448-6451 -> 0.0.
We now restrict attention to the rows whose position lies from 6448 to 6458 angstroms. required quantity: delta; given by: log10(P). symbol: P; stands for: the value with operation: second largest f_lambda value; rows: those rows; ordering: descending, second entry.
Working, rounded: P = 32.54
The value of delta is 1.51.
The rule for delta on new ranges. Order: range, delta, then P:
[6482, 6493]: 1.62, 42.02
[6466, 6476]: 1.56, 35.97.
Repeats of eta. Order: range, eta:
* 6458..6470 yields 2.1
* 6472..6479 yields 1.2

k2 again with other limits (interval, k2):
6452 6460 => 6453.07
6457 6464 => 6463.48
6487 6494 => 6488.83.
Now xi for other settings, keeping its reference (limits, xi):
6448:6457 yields 5.78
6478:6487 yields 5.81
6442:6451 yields 5.90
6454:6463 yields 5.78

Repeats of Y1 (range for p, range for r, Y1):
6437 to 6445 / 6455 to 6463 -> 0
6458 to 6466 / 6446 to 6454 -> 14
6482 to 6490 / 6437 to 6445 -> 25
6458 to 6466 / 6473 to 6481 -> 26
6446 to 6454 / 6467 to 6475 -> 1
